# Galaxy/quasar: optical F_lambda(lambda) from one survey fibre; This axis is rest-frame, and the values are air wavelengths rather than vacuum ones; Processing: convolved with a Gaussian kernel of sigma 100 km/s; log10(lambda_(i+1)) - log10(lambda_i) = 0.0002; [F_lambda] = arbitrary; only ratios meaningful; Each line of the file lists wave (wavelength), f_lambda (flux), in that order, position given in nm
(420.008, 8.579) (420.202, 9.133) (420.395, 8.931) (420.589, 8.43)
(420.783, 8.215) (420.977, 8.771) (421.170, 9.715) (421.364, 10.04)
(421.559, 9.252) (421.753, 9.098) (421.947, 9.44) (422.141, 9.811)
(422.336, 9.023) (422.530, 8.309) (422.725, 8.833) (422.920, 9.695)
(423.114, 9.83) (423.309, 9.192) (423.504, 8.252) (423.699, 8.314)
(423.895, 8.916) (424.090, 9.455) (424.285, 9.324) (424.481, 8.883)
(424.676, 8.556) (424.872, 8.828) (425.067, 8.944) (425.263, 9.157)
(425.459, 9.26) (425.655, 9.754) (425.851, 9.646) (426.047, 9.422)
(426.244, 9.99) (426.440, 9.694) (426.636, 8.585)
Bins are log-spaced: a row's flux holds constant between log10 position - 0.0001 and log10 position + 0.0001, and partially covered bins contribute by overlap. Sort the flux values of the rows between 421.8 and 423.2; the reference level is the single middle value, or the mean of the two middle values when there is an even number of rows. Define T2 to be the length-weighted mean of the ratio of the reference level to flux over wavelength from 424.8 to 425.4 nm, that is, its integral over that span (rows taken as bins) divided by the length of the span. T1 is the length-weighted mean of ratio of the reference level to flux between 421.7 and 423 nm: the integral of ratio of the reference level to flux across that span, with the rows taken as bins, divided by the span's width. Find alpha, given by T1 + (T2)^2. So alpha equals 2.13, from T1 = 1.03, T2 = 1.05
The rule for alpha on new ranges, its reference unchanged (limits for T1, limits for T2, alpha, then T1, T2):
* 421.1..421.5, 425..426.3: 1.96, 0.96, 1.00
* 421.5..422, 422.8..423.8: 2.12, 1.02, 1.05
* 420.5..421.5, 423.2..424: 2.23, 1.05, 1.09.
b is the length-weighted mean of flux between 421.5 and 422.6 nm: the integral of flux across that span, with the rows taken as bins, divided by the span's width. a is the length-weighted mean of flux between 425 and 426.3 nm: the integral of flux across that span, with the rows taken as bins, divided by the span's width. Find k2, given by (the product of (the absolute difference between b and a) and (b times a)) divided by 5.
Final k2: 4.5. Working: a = 9.44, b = 9.2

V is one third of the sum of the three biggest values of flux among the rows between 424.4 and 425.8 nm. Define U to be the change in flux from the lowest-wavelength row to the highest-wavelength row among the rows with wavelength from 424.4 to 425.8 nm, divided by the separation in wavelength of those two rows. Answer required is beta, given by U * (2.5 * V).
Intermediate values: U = 0.74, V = 9.39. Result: 17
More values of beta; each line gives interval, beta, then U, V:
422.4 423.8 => 0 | 0.00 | 9.57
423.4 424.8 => 6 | 0.26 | 9.23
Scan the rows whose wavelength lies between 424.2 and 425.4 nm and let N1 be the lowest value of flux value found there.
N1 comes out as 8.556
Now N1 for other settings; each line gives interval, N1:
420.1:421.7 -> 8.215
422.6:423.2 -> 8.833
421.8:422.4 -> 9.023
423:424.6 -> 8.252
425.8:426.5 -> 9.422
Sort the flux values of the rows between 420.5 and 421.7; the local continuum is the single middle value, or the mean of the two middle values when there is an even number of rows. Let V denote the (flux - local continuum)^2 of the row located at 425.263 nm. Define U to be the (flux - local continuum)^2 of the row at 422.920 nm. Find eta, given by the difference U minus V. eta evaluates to 0.45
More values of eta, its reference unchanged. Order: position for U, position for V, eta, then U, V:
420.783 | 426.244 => -0.32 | 0.63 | 0.96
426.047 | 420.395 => 0.16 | 0.17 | 0.01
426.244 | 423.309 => 0.92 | 0.96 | 0.03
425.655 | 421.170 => 0.06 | 0.55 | 0.49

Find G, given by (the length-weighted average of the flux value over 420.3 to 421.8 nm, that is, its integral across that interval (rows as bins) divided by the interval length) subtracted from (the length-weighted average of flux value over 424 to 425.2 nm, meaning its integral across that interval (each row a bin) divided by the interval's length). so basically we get -0.05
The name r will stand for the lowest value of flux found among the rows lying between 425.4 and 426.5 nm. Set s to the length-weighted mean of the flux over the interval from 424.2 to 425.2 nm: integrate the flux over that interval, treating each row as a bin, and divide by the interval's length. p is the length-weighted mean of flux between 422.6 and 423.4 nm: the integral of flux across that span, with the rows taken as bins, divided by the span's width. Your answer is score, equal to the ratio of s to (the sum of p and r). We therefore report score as 0.48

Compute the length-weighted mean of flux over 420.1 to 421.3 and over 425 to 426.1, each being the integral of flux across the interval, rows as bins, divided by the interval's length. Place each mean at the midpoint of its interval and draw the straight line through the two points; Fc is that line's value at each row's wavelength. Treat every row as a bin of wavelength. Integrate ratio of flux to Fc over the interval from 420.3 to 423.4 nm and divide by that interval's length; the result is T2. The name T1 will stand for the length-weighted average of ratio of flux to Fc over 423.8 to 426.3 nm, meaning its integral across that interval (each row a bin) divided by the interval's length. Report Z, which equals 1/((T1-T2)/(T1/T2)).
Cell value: -36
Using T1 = 0.99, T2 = 1.02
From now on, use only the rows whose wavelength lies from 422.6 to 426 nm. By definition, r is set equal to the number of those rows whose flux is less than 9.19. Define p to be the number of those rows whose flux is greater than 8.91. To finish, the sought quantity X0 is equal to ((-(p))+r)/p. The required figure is -0.18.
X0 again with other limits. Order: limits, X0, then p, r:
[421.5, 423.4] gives -0.50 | 8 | 4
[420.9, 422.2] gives -0.67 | 6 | 2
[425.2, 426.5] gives -0.86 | 7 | 1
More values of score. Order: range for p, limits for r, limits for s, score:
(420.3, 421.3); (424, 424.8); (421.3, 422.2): 0.55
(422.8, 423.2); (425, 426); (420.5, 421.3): 0.47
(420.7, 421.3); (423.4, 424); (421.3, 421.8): 0.55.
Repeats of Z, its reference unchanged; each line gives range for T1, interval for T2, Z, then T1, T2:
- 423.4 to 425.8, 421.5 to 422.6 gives -20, 0.97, 1.02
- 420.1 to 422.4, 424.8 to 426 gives 34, 1.02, 0.99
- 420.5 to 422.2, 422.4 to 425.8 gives 23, 1.03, 0.98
